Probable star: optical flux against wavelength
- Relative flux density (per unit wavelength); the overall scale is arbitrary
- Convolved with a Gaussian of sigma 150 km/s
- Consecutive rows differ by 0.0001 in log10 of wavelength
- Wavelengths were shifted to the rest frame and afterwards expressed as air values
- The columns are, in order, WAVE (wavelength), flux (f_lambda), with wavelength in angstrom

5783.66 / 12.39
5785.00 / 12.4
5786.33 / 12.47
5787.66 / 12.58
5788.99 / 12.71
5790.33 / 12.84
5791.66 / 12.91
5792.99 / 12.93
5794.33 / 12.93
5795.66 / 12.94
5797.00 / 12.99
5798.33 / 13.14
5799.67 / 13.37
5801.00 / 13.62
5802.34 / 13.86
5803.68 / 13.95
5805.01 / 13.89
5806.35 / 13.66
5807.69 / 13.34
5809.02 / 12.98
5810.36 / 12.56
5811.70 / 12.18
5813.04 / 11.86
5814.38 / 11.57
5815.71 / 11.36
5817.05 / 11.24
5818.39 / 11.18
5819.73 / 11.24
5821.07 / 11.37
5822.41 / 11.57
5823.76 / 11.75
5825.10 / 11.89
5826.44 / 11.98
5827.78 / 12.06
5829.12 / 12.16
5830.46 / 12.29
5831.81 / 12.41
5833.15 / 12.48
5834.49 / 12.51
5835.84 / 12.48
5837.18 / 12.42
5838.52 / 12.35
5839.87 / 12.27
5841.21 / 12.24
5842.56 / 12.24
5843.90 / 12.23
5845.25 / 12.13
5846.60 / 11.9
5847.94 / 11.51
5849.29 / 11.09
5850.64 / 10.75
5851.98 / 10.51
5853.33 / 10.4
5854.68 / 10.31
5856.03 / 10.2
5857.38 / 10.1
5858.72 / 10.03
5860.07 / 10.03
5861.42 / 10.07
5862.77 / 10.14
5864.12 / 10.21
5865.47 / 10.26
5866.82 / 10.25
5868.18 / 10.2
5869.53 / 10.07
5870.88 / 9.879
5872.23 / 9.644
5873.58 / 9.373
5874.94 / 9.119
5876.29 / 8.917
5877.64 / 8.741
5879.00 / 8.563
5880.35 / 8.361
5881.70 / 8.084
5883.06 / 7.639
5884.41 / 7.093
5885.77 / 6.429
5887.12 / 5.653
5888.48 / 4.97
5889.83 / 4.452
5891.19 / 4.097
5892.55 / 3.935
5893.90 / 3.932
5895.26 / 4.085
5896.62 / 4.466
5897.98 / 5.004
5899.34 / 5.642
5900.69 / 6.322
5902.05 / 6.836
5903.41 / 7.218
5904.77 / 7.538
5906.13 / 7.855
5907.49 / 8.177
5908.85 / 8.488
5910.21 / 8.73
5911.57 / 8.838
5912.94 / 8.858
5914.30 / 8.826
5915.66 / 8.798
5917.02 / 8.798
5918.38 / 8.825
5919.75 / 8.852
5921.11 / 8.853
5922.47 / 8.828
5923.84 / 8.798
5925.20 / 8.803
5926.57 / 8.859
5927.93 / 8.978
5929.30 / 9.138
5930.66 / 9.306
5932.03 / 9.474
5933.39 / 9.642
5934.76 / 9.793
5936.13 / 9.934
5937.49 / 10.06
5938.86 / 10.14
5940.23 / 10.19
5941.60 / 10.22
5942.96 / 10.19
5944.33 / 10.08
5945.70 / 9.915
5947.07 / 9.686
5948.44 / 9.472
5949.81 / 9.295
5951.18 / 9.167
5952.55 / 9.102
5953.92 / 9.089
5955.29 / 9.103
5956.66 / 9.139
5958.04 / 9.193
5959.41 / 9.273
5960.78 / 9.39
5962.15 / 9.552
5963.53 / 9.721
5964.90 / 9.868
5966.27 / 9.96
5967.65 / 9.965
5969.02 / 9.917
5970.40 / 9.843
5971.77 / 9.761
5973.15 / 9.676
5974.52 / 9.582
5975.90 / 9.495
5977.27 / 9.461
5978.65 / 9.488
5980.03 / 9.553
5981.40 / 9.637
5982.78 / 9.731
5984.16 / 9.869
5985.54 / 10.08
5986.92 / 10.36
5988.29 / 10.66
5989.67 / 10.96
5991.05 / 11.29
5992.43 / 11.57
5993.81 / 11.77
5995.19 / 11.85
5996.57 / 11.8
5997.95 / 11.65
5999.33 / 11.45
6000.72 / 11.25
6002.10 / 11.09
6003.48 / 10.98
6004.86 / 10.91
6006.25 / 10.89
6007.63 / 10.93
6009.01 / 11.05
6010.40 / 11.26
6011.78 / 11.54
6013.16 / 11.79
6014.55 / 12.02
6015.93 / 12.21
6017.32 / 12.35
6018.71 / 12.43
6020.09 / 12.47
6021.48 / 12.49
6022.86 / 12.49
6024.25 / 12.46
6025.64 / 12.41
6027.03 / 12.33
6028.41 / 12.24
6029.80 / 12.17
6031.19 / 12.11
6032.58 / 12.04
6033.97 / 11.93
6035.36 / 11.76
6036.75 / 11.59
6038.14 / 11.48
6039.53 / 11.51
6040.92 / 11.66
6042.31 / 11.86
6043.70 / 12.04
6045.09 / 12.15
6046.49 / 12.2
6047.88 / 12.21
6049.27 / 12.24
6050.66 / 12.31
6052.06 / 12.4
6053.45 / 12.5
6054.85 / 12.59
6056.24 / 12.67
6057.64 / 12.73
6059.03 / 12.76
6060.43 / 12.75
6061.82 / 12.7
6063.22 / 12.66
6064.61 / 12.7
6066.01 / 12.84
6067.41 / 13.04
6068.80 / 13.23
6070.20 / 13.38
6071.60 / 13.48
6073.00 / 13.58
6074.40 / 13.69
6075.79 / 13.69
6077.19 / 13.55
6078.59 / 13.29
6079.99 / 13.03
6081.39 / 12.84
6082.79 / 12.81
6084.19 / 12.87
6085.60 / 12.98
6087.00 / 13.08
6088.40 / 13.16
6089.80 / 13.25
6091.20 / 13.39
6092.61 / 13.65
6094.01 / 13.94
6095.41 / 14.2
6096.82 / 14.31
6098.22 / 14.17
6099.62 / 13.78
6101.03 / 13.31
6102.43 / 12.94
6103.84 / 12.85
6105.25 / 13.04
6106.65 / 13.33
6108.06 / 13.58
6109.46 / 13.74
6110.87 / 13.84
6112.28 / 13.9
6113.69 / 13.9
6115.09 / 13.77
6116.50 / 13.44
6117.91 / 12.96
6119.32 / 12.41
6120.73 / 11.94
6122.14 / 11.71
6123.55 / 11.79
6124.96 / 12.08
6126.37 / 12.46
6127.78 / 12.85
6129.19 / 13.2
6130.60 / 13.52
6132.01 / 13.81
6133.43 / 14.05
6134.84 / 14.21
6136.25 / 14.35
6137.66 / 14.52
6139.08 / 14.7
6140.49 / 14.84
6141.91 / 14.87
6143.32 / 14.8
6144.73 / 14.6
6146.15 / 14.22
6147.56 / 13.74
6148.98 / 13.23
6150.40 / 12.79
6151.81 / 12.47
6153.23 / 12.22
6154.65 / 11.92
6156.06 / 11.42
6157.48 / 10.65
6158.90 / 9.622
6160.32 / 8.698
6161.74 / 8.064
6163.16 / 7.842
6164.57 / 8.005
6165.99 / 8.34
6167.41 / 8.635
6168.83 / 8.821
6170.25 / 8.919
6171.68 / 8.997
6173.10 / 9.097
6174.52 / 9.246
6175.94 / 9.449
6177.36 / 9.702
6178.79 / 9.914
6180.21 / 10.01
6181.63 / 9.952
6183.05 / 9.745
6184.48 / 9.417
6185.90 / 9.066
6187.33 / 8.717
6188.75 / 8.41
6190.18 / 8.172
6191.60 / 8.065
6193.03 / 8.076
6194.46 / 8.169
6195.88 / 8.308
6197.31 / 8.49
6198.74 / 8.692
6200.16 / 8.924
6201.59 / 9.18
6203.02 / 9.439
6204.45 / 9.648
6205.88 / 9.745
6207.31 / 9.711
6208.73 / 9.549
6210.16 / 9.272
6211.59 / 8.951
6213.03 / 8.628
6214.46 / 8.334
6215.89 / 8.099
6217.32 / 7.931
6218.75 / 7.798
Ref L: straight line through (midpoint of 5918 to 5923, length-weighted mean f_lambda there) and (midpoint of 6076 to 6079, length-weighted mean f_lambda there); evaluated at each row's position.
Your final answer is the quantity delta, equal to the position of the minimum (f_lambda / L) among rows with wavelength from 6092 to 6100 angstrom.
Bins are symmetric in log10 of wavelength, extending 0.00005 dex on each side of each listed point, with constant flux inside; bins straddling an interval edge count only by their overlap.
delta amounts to 6099.62 angstrom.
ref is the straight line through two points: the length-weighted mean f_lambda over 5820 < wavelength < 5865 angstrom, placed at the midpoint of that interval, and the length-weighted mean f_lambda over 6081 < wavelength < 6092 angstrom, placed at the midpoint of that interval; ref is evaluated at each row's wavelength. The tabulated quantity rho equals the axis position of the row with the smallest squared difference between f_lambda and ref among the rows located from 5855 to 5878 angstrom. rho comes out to 5856.03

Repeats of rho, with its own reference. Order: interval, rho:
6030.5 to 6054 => 6053.45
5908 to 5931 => 5930.66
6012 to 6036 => 6021.48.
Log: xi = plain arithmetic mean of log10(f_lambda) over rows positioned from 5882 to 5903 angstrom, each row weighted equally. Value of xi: 0.72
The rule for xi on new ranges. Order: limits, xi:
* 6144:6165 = 1.04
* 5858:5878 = 0.99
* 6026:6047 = 1.08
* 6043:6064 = 1.10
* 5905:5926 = 0.94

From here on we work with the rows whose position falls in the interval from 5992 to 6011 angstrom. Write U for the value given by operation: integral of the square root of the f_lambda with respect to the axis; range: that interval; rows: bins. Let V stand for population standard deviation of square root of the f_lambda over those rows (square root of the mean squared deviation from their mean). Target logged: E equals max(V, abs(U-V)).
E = 64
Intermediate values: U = 64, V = 0.05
